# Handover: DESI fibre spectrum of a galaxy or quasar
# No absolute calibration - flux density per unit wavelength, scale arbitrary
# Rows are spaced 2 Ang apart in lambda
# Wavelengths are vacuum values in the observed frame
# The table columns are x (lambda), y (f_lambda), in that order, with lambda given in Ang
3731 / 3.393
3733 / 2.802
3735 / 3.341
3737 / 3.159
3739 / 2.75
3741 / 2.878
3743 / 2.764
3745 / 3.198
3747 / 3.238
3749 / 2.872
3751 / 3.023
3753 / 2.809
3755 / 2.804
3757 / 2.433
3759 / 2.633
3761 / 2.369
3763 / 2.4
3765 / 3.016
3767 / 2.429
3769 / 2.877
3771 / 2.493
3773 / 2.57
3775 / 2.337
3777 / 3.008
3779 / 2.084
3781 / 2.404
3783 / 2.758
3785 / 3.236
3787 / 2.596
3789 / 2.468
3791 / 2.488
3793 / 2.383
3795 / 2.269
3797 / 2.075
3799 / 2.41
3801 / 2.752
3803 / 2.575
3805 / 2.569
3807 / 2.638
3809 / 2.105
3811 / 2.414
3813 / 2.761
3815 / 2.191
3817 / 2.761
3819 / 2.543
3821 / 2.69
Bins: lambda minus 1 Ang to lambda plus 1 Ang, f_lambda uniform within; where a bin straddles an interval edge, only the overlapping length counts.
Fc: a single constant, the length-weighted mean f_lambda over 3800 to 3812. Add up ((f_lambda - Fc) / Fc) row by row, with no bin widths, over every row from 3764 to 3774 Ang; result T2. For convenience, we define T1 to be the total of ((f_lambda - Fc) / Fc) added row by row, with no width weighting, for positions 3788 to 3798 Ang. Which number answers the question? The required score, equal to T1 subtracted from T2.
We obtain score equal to 0.7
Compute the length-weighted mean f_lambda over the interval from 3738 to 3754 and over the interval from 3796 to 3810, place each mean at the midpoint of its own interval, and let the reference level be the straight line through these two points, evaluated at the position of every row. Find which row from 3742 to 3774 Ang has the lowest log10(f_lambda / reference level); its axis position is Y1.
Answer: 3761 Ang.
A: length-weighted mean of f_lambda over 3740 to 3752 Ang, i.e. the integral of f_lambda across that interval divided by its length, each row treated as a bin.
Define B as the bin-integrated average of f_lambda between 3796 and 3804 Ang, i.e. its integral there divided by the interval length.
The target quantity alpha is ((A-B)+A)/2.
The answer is 1.77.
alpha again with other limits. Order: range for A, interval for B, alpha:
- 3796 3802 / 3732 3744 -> 0.94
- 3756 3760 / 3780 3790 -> 1.19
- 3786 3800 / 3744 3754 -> 0.87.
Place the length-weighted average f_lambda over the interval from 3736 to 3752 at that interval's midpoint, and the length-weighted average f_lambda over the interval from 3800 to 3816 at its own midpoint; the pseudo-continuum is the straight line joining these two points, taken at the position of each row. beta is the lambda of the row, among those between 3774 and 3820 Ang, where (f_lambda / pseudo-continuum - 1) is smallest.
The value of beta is 3779 Ang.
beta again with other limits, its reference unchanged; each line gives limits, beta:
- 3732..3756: 3739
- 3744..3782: 3779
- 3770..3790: 3779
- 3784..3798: 3797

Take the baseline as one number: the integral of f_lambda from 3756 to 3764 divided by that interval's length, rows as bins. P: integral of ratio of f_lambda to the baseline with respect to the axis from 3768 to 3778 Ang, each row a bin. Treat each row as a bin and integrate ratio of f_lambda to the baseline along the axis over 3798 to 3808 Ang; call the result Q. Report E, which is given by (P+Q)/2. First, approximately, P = 10.8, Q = 10.5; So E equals 10.7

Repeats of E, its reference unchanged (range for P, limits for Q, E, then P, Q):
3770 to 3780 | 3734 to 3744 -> 11.1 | 10.2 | 12.1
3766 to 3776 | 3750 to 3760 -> 10.7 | 10.3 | 11.1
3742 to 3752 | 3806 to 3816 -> 11.1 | 12.3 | 9.8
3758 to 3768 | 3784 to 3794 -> 10.6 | 10.5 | 10.7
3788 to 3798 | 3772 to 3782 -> 9.8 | 9.5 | 10.1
